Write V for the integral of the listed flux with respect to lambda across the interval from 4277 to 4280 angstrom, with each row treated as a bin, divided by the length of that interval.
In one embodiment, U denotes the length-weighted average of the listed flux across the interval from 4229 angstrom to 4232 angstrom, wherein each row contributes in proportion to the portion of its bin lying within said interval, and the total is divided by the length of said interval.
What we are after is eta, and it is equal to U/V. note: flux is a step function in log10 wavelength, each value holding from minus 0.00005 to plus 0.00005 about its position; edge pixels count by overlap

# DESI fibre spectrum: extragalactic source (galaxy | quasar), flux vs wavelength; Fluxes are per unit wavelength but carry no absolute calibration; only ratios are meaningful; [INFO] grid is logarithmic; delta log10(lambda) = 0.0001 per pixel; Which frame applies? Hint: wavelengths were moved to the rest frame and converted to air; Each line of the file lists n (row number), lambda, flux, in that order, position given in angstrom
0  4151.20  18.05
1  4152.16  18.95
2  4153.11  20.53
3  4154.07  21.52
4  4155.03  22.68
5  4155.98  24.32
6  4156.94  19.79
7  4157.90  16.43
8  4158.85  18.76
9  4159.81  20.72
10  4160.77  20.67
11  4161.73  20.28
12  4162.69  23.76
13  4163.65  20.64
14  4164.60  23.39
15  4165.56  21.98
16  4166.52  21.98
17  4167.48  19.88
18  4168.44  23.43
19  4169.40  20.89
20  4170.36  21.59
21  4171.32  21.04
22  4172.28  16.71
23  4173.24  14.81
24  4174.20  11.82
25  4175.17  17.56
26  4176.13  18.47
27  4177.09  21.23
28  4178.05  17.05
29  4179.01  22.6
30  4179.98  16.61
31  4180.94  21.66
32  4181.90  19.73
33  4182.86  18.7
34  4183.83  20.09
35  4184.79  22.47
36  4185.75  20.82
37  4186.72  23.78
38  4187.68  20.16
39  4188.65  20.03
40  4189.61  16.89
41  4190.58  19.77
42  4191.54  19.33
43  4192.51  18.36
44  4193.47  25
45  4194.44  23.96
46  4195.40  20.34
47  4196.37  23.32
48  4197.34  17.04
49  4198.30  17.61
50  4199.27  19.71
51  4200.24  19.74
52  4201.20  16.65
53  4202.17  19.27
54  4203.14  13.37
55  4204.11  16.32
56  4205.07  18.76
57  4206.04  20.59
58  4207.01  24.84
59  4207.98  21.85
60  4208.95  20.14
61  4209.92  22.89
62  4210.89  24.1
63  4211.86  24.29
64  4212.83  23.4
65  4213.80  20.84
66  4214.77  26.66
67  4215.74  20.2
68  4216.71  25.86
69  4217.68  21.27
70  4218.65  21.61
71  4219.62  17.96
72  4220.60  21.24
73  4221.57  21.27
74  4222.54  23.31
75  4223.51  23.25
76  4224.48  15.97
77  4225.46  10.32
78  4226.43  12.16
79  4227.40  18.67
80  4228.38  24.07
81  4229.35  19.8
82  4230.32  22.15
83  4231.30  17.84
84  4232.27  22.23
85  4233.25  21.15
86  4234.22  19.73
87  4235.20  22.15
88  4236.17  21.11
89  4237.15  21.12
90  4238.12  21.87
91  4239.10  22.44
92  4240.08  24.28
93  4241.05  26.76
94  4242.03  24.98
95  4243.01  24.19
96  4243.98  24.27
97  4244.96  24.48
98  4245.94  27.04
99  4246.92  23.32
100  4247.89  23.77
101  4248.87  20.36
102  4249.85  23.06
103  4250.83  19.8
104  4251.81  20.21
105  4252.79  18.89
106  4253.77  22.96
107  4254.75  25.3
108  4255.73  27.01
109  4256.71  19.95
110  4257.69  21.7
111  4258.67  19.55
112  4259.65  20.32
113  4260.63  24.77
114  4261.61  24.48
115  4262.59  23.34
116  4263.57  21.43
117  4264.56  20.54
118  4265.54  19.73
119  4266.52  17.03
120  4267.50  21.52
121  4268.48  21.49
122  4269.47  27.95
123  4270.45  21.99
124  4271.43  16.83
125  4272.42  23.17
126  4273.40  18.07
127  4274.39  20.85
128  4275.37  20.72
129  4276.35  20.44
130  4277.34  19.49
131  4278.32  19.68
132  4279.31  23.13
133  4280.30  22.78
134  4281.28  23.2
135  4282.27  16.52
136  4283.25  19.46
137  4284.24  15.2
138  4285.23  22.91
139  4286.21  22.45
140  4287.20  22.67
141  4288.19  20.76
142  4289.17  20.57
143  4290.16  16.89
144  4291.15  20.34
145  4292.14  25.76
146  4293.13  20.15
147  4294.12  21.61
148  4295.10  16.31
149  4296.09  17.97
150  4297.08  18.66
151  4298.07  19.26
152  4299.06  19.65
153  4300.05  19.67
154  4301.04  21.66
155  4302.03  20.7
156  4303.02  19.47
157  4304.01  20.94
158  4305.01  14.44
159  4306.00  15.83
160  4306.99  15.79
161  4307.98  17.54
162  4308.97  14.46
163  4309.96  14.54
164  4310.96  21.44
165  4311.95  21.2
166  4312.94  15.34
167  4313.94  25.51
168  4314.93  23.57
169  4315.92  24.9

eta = 0.96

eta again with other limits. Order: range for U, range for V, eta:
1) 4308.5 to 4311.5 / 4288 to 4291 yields 0.87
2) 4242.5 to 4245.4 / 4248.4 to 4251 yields 1.15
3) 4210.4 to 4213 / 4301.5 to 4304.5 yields 1.18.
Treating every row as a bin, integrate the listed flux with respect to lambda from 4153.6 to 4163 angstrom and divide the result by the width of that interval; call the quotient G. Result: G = 20.8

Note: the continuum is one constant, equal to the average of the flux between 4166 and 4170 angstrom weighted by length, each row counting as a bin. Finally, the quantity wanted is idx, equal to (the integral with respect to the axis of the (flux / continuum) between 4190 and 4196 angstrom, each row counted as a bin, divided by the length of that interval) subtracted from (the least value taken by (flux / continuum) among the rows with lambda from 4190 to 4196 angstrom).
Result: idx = -0.13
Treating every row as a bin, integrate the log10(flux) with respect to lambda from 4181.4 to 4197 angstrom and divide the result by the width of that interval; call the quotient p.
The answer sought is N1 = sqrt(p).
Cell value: 1.15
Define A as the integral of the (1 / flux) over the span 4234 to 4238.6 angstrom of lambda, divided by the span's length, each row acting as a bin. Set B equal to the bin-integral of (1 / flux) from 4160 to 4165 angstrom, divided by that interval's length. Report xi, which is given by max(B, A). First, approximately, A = 0.047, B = 0.046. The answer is 0.047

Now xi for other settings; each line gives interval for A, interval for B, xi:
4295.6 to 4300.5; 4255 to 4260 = 0.053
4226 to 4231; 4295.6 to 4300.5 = 0.054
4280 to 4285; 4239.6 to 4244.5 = 0.053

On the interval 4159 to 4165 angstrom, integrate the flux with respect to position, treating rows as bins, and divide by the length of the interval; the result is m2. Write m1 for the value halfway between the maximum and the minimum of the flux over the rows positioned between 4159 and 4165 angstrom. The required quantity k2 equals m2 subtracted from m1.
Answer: 0.6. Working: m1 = 22.0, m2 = 21.4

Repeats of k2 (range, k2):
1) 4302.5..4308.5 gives 0.4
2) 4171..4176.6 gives -0.2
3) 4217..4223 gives -0.6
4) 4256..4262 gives 0.2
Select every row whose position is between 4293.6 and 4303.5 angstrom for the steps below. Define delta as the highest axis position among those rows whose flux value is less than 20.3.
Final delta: 4303.02 angstrom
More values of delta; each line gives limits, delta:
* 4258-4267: 4266.52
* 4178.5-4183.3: 4182.86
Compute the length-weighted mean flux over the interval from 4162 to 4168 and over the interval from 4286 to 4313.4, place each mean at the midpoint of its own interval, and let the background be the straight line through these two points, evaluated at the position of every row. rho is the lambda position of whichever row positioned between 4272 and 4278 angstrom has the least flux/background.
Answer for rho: 4273.40 angstrom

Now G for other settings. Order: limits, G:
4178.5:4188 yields 20.7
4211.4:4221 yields 22.3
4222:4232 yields 18.9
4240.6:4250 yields 24.2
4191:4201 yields 20.3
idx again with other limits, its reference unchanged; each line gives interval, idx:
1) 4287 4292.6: -0.19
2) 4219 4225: -0.21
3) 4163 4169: -0.10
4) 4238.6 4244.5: -0.09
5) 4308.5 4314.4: -0.20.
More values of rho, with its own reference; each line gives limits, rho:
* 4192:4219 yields 4203.14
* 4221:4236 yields 4225.46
